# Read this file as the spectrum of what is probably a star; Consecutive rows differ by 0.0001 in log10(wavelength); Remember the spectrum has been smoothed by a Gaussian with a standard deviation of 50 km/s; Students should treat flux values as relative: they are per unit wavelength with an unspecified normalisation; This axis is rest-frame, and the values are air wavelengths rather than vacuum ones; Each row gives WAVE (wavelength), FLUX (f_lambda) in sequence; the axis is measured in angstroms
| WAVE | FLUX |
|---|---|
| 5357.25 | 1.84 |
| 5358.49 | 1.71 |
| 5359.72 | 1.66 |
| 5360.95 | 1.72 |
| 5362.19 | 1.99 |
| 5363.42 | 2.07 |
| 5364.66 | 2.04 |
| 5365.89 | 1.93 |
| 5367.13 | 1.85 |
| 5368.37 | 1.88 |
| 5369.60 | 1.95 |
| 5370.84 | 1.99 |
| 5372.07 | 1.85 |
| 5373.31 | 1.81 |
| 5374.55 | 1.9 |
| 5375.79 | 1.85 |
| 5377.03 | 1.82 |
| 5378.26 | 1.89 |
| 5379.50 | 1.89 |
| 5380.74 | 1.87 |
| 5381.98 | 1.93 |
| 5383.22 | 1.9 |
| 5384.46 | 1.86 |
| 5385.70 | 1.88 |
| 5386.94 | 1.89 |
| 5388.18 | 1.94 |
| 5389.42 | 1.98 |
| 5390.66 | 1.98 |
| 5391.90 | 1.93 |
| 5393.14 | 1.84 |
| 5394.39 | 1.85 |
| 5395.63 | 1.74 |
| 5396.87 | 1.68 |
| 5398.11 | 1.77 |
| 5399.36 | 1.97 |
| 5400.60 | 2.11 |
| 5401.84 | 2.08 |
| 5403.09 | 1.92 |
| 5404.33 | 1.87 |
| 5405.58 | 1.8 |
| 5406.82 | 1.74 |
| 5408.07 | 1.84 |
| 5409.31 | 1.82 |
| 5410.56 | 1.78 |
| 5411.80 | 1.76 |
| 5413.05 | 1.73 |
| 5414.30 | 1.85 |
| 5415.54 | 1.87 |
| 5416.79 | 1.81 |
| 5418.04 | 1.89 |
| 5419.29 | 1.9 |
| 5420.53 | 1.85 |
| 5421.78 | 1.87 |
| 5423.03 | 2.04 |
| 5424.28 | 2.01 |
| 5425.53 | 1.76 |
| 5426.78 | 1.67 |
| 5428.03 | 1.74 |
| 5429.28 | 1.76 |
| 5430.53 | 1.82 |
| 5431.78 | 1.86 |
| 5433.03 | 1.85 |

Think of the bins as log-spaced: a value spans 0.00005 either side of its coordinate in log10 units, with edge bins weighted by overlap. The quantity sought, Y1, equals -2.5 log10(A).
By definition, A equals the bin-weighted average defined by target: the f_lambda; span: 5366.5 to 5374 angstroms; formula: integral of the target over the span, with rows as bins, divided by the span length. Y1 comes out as -0.690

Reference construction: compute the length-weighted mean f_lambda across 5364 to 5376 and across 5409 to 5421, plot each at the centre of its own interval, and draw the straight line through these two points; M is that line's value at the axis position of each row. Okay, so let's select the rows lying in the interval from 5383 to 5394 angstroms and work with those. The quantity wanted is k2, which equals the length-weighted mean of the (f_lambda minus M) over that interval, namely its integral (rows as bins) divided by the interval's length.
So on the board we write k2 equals 0.037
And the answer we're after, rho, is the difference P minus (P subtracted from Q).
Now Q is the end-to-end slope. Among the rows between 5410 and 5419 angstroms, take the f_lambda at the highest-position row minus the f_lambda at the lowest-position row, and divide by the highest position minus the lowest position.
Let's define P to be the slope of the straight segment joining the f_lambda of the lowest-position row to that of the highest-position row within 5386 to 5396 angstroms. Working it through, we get -0.05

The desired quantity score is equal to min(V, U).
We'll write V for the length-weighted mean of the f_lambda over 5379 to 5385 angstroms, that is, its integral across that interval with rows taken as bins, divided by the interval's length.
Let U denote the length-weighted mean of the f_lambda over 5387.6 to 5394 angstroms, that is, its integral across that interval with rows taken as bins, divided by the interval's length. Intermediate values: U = 1.93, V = 1.89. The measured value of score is 1.89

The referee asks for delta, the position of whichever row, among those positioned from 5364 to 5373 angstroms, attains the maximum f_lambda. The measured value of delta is 5364.66 angstroms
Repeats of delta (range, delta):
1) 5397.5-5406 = 5400.60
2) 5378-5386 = 5381.98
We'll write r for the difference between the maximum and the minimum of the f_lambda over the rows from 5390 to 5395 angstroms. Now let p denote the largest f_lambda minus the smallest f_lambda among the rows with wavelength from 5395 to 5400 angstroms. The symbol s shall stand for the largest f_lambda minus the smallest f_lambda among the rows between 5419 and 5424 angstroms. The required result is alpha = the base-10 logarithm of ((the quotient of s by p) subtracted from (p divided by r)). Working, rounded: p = 0.290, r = 0.14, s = 0.19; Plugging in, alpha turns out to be 0.15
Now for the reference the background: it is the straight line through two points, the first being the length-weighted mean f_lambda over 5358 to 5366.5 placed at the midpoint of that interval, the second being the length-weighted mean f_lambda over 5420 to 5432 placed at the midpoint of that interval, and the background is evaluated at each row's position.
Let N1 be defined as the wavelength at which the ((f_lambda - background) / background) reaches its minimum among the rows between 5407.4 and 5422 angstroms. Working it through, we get 5413.05 angstroms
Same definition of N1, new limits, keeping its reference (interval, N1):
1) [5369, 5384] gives 5373.31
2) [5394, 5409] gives 5396.87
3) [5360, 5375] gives 5360.95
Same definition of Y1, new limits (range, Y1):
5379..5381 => -0.685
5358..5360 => -0.570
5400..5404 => -0.766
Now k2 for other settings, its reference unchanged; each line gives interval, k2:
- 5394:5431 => 0.013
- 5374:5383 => -0.012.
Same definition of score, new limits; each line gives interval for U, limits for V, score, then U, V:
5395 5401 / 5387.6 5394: 1.85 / 1.85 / 1.93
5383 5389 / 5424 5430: 1.78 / 1.90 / 1.78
